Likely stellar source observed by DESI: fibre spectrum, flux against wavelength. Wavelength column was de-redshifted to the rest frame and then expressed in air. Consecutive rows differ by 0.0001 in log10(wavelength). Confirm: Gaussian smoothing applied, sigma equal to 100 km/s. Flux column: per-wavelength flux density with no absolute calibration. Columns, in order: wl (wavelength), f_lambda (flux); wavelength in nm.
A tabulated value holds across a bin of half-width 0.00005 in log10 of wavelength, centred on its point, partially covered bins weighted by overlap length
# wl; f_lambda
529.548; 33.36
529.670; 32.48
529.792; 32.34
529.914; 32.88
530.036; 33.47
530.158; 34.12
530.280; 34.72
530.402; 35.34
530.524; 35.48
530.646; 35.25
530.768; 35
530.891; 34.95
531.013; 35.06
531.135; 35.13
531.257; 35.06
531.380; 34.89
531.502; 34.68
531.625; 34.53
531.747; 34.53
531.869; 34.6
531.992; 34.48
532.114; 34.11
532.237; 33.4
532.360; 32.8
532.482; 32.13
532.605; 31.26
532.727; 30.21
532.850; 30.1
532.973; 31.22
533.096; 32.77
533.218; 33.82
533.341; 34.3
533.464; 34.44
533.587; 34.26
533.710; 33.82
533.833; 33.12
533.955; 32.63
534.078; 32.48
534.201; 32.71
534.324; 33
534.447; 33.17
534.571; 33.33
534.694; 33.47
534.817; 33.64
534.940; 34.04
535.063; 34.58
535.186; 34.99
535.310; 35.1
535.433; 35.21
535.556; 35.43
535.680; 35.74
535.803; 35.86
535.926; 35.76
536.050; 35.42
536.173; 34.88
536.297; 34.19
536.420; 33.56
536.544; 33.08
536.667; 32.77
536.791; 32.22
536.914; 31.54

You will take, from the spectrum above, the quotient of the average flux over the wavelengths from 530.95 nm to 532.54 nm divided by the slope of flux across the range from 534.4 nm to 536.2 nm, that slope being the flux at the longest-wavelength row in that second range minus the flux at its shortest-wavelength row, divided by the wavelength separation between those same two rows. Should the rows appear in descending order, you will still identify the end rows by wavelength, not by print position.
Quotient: 35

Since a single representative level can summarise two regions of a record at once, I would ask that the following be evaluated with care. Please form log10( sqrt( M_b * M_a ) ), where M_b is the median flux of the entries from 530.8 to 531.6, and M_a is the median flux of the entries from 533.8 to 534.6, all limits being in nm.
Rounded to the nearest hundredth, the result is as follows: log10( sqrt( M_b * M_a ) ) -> 1.53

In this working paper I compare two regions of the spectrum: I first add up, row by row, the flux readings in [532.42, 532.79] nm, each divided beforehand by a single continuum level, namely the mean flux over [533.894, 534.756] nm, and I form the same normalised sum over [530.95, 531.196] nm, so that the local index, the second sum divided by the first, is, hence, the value 0.75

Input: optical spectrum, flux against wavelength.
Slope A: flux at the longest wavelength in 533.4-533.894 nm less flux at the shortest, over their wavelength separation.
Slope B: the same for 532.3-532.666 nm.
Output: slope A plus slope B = -10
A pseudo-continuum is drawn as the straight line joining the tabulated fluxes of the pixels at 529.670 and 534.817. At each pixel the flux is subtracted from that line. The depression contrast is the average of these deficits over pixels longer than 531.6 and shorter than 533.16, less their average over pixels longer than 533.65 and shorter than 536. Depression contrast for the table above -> 1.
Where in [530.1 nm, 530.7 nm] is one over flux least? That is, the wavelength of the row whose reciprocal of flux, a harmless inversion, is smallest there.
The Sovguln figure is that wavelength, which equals 530.524 nm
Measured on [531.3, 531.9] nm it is 531.380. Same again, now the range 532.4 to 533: 532.482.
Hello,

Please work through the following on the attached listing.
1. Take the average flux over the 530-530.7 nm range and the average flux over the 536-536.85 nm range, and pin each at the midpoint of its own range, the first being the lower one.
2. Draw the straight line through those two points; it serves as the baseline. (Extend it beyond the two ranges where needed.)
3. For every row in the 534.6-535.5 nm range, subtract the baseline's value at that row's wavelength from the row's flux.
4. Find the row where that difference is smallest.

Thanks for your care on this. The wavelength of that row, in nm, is 534.694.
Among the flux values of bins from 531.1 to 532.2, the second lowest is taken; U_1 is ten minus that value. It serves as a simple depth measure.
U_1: -24.5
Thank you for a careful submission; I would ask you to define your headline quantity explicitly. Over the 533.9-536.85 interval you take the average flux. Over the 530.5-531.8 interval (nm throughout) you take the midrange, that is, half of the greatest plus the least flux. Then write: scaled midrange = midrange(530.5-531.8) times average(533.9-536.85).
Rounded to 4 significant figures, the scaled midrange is 1192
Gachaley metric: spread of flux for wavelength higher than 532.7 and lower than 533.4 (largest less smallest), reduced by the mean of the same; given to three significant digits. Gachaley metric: -27.9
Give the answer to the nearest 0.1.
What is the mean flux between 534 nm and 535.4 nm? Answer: 33.7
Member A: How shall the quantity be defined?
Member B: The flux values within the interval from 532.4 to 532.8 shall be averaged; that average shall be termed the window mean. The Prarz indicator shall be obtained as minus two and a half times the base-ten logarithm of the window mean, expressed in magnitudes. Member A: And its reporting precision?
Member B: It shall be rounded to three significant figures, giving -3.74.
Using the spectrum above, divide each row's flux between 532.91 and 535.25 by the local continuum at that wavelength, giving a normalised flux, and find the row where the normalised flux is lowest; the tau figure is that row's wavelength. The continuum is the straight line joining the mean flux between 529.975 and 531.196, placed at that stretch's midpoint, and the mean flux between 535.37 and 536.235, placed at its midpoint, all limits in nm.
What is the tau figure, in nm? 532.973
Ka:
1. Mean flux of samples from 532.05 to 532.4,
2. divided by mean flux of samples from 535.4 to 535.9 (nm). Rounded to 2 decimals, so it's 0.94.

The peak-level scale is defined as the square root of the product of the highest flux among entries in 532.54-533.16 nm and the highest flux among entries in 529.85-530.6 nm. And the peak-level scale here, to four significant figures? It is 34.10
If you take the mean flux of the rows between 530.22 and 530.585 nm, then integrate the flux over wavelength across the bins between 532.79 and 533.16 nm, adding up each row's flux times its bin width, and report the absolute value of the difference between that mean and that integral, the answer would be 23.6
